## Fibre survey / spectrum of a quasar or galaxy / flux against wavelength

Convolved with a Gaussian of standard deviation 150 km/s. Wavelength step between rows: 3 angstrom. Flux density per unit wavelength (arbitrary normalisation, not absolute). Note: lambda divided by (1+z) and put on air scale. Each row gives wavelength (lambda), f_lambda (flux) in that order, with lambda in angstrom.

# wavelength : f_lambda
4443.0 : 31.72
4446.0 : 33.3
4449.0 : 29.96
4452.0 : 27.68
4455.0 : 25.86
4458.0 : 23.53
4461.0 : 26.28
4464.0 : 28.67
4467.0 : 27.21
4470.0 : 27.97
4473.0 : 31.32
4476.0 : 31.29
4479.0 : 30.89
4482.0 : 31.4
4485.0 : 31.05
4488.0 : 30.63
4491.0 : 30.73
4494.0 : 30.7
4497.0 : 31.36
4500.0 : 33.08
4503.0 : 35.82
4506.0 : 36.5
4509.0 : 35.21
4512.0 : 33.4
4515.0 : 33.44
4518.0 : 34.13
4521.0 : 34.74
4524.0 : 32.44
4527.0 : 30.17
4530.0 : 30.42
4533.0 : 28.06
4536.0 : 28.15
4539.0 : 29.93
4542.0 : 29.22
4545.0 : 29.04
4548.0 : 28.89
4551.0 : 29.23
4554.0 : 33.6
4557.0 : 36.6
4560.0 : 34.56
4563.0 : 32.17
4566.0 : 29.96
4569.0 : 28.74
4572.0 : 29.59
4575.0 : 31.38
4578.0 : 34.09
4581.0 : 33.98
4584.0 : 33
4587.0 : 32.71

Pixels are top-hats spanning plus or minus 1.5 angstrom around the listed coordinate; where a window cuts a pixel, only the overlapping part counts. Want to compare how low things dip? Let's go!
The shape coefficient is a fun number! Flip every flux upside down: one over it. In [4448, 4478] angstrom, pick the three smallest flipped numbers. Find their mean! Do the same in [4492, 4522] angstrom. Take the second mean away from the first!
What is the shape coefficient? 0.0045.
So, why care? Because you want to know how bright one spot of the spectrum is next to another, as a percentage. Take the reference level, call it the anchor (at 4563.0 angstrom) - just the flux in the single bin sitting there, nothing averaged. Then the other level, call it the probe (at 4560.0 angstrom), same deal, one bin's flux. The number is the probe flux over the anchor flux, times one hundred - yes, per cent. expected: 107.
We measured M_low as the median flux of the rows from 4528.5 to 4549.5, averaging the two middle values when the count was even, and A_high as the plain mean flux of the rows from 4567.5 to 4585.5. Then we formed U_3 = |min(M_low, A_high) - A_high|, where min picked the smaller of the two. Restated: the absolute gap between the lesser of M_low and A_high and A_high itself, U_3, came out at 2.8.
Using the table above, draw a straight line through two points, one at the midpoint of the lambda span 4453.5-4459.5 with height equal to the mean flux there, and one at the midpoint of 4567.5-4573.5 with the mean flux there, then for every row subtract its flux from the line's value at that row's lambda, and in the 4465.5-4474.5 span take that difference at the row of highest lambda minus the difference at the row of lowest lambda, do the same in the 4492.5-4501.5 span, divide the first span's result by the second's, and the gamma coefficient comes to 1.8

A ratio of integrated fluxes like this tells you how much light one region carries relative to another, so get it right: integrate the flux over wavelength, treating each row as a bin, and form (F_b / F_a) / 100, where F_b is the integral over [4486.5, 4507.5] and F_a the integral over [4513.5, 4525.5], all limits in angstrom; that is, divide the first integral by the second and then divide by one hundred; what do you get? 0.017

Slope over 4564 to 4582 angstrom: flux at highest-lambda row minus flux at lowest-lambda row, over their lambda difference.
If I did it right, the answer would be 0.27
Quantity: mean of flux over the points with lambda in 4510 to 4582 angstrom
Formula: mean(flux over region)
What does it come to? 31.5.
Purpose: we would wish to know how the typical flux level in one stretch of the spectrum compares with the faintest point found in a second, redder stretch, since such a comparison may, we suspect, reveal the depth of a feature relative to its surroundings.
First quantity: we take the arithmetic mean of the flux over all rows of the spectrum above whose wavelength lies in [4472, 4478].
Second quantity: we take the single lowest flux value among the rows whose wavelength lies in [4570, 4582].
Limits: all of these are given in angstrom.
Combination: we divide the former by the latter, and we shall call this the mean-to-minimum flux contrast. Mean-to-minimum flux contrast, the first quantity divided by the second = 1.06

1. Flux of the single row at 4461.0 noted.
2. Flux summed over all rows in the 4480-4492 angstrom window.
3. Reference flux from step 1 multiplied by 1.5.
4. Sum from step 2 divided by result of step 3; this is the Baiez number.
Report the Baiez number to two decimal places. 3.14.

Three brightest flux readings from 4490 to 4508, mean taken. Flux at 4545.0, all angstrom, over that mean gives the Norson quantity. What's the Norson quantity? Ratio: 0.83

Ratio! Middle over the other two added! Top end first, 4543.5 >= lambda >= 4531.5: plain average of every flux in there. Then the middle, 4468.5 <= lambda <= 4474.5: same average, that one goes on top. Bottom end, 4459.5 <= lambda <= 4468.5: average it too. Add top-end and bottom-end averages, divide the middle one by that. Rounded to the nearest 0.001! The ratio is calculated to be 0.527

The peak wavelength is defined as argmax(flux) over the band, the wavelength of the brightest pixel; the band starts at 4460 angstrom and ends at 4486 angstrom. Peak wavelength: 4482.0 angstrom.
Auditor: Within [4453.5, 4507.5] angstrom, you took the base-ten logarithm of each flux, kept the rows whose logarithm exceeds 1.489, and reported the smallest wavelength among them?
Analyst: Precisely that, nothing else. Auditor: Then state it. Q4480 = 4473.0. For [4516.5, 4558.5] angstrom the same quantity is 4518.0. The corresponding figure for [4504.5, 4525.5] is 4506.0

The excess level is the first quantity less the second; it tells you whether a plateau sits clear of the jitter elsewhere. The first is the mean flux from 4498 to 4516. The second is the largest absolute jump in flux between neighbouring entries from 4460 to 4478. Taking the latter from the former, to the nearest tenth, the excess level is 31.2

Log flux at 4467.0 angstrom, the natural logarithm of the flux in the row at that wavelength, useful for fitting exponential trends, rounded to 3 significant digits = 3.30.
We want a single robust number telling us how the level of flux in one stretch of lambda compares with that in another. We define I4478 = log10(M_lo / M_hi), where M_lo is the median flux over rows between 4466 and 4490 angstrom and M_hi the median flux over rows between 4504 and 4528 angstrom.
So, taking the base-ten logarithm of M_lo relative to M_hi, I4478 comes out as -0.038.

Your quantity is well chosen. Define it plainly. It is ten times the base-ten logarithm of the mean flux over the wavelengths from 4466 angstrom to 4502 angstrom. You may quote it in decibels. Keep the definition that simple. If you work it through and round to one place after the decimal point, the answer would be 14.9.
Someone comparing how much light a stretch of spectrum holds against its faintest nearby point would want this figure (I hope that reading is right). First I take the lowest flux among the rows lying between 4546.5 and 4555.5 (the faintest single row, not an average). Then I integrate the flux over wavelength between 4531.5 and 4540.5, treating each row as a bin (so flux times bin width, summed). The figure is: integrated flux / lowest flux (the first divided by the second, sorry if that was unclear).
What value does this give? 8.9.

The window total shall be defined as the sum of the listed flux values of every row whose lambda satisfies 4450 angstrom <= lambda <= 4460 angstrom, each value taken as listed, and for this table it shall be 77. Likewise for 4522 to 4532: 93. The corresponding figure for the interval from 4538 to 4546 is 88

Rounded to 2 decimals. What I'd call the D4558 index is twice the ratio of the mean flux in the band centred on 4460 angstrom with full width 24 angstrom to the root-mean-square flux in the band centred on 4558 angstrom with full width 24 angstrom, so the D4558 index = 1.71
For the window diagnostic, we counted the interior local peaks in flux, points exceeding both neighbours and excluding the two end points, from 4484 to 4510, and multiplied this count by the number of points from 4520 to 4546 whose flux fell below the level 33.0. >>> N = 16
